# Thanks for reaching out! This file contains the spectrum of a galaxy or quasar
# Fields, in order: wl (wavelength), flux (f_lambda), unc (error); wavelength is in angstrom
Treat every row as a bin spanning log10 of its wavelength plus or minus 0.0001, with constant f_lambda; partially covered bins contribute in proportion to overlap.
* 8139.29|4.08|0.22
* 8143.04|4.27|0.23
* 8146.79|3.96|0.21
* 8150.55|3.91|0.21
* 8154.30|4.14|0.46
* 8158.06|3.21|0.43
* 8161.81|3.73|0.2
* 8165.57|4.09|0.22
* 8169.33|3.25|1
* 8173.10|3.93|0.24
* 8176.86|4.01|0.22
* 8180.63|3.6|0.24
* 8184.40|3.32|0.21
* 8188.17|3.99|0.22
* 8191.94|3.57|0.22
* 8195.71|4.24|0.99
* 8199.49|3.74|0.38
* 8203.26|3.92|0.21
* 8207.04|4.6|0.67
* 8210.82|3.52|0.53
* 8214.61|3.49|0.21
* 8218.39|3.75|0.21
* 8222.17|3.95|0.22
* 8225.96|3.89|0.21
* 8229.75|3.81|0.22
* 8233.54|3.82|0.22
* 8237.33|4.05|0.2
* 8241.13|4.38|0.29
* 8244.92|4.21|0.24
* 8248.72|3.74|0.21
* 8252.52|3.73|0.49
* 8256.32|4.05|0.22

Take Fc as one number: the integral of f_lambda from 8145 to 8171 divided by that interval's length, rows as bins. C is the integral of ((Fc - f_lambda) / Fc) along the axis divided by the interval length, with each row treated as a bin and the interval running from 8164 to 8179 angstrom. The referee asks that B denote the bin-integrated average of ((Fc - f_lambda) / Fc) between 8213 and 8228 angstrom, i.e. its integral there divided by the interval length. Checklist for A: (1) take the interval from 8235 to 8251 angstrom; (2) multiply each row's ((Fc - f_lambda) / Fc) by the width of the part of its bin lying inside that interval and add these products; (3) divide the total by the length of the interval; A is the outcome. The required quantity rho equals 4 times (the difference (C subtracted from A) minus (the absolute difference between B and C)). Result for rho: -0.32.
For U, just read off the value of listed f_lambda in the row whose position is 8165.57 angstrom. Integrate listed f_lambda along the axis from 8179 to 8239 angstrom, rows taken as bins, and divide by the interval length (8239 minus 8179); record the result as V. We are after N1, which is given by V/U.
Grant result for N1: 0.94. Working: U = 4.09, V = 3.83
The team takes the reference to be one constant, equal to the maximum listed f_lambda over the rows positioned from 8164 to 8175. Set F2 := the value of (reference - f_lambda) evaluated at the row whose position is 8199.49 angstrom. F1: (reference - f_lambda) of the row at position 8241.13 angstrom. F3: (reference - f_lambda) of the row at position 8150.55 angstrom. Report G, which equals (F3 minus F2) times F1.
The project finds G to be 0.05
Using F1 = -0.3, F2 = 0.35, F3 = 0.18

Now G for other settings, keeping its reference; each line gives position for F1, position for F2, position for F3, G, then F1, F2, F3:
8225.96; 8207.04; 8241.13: 0.04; 0.2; -0.51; -0.29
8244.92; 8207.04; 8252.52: -0.10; -0.1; -0.51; 0.36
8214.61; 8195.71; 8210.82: 0.43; 0.6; -0.15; 0.57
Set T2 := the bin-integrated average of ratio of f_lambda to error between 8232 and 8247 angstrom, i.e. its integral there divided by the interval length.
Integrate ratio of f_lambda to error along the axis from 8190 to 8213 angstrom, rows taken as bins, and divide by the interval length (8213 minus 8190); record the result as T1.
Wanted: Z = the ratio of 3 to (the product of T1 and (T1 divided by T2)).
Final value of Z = 0.48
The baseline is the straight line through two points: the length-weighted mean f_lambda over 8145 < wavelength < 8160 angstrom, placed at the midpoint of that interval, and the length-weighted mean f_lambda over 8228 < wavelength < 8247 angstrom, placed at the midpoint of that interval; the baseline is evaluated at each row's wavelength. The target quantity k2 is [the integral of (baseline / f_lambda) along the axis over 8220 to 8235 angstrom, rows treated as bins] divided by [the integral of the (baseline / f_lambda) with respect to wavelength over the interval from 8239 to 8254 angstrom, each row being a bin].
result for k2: 1.02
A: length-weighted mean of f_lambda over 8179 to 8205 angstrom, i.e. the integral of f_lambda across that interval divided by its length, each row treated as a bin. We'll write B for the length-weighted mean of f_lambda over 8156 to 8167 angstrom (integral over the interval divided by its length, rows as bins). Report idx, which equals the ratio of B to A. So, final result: 0.97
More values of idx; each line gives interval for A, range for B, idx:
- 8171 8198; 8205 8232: 1.01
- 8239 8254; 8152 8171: 0.92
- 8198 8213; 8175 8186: 0.93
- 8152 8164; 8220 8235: 1.04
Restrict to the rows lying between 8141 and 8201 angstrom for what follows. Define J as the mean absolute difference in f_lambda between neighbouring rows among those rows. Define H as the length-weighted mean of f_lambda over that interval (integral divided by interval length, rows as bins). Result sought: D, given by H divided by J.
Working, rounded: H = 3.81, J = 0.46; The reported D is 8.2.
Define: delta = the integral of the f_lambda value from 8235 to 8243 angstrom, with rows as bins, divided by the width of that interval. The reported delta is 4.19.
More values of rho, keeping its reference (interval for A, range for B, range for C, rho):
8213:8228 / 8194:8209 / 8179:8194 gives -0.68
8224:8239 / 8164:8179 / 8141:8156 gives -0.08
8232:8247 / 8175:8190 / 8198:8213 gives -0.41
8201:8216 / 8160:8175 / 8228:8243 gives -0.15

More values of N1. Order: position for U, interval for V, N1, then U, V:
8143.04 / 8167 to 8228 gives 0.89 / 4.27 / 3.80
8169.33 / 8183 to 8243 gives 1.19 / 3.25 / 3.88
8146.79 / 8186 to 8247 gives 0.99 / 3.96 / 3.93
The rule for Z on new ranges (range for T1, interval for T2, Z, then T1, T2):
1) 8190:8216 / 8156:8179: 0.33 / 11.2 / 13.7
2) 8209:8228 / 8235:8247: 0.22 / 15.6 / 17.6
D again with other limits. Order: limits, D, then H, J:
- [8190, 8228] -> 9.5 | 3.87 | 0.41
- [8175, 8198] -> 7.7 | 3.79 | 0.49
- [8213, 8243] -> 23.3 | 3.90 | 0.17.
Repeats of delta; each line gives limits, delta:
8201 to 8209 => 4.23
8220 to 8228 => 3.91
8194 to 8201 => 3.99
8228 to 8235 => 3.82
